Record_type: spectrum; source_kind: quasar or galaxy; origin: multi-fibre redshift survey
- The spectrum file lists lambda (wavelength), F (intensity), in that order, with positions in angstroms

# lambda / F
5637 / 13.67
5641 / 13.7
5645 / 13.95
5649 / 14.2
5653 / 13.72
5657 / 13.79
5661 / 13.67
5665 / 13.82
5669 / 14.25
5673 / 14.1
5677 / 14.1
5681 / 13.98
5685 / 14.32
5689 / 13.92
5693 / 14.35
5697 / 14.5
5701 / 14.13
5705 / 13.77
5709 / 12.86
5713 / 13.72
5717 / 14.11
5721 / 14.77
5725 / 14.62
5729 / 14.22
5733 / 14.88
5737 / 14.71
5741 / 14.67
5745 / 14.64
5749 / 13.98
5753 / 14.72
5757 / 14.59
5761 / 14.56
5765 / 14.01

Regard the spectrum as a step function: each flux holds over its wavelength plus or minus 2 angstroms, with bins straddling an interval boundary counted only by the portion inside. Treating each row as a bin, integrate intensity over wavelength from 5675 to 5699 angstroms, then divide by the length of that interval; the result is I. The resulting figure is 14.2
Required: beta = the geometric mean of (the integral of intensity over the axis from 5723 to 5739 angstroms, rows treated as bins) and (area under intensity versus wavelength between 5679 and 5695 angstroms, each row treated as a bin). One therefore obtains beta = 230.0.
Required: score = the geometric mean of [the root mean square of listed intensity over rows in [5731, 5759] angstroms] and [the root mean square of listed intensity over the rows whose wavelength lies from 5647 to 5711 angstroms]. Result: 14.3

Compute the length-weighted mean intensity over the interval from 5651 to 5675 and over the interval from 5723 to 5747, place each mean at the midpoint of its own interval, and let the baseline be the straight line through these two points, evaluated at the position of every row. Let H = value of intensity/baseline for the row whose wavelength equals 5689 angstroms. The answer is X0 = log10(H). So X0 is -0.007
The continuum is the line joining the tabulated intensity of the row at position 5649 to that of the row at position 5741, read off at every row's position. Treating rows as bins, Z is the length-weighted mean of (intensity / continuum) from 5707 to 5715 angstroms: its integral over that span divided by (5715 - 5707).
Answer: 0.92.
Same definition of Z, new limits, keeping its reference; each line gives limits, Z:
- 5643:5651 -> 0.99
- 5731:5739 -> 1.01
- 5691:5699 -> 1.00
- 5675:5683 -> 0.98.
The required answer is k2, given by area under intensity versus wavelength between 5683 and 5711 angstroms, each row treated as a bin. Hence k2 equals 391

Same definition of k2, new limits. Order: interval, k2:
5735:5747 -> 176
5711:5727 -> 229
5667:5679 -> 170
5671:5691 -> 282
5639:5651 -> 167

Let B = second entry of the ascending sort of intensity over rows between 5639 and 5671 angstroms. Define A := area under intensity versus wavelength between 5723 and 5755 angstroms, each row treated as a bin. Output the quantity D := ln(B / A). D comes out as -3.53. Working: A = 466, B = 13.7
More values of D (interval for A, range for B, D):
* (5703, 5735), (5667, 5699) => -3.48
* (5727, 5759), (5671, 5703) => -3.51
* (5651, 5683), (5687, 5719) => -3.48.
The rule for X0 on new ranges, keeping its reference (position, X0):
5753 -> -0.003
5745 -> -0.003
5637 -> 0.001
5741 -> 0.000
